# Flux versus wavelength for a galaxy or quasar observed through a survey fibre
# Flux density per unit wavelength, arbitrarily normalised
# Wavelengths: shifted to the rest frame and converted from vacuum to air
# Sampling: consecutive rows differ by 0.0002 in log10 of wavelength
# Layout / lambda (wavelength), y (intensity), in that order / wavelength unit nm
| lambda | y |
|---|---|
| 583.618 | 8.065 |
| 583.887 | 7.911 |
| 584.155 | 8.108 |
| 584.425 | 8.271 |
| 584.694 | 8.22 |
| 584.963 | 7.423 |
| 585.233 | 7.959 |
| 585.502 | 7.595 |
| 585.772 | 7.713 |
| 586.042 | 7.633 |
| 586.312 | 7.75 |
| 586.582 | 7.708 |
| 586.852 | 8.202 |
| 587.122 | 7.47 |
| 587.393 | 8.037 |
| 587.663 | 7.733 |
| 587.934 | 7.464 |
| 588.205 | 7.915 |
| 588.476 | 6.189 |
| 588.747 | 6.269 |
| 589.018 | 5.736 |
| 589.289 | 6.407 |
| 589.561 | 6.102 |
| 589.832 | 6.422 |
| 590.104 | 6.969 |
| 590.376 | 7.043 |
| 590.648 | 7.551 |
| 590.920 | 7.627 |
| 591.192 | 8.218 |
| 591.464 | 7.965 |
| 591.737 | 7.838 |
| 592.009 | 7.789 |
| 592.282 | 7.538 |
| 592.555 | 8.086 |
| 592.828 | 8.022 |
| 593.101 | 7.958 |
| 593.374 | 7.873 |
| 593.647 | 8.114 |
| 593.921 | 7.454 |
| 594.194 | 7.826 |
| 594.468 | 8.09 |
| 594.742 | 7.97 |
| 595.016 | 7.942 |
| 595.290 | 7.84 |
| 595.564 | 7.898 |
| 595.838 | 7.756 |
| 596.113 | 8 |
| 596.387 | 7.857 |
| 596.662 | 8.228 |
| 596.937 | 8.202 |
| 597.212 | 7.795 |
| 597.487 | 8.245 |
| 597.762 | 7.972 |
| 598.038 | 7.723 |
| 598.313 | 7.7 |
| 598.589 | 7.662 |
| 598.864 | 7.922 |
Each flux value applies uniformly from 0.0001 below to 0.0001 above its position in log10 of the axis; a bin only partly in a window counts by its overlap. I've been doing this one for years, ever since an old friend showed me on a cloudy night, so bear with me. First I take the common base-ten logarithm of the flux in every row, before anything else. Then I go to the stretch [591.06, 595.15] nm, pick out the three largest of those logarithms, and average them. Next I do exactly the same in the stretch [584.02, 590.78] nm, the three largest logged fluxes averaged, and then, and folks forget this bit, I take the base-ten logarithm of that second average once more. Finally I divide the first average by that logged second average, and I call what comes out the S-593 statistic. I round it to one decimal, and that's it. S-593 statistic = -23.7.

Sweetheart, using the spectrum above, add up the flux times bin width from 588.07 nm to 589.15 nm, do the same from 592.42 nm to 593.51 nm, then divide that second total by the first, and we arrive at 1.23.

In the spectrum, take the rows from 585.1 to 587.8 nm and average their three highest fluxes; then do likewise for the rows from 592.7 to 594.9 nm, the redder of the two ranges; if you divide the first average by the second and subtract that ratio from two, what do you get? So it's 1.00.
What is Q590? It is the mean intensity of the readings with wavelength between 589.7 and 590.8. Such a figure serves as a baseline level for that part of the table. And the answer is 7.00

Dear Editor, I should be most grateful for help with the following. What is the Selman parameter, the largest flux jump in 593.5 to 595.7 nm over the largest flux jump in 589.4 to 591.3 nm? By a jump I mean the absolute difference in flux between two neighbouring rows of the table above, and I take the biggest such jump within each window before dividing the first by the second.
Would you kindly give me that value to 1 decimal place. 1.1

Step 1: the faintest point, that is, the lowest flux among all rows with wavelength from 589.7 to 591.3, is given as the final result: 6.422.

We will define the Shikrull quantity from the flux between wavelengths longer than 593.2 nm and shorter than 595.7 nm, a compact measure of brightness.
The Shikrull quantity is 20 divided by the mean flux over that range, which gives 2.53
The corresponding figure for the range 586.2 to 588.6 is 2.63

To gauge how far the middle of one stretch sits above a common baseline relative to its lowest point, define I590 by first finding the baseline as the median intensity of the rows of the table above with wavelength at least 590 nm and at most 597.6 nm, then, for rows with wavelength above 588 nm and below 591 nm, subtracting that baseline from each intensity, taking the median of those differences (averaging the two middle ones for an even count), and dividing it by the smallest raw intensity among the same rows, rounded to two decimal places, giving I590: -0.26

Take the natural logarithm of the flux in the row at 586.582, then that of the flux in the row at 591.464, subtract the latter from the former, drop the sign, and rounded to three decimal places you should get 0.033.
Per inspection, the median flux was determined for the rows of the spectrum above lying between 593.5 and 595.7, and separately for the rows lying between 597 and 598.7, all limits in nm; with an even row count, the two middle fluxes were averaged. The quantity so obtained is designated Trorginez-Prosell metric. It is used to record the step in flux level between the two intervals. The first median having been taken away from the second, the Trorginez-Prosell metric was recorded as -0.16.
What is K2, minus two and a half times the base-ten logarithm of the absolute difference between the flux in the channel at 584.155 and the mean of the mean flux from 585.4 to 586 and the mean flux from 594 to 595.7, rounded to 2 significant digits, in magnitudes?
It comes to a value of 1.2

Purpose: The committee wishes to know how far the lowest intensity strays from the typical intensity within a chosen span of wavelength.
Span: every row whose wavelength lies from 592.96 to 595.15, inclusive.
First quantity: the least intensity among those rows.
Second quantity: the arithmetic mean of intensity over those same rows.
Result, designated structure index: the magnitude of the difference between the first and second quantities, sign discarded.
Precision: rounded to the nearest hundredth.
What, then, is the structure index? 0.45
